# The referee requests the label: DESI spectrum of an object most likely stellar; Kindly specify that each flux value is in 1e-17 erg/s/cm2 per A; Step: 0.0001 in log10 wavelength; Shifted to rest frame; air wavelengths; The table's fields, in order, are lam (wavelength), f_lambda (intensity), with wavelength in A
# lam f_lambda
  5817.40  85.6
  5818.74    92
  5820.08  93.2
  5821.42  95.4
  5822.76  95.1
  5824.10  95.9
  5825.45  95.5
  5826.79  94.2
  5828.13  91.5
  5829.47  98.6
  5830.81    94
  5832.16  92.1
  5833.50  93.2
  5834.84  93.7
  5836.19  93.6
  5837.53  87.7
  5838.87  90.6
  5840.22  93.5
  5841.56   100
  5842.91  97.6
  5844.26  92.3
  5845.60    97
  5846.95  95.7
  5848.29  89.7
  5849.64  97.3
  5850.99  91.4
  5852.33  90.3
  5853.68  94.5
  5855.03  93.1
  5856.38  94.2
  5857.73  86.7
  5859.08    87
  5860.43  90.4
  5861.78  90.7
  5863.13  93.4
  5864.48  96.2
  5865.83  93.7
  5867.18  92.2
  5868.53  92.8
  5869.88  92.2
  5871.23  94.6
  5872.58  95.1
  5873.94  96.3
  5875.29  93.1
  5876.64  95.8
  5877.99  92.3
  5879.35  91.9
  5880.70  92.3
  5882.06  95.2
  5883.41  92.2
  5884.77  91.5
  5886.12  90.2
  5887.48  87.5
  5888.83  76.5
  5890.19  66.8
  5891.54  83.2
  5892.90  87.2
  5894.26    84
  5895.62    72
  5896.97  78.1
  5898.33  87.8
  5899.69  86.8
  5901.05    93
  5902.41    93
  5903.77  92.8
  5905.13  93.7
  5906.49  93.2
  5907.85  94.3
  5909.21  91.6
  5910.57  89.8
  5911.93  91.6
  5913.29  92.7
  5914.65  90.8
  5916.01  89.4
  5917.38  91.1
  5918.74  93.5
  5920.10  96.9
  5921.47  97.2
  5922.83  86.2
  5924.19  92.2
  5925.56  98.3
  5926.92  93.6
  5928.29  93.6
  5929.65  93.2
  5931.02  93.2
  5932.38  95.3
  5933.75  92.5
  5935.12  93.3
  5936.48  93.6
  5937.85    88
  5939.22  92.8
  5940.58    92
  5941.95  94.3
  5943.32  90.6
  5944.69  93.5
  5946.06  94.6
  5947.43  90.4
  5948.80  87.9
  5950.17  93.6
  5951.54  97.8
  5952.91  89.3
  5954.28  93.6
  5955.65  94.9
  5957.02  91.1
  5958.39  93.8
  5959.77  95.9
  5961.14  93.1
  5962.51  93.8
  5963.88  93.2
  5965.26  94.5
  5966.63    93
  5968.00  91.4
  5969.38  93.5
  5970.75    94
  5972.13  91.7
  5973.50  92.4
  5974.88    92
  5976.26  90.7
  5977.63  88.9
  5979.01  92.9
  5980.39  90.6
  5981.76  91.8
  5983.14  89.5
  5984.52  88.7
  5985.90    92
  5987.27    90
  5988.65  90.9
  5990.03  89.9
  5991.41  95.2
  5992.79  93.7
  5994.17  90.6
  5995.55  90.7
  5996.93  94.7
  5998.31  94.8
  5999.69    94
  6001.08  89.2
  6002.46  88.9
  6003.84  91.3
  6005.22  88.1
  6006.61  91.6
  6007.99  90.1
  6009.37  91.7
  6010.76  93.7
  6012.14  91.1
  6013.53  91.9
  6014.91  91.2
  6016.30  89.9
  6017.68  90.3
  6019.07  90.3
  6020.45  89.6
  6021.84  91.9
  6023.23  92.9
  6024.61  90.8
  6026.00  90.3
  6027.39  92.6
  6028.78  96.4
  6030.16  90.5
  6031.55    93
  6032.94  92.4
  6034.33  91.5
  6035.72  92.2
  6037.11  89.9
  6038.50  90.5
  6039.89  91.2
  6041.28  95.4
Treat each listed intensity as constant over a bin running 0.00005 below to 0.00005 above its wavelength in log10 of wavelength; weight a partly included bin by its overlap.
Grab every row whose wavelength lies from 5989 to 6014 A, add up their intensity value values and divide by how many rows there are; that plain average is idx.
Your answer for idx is 91.7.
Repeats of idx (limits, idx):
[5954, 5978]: 92.9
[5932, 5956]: 92.7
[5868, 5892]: 90.0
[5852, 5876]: 92.6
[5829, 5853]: 93.8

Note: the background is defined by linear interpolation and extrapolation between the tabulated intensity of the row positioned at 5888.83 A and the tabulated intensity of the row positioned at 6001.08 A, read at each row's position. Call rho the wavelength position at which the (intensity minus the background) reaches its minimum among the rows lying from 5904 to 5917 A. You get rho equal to 5916.01 A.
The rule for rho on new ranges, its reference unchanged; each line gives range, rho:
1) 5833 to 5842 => 5837.53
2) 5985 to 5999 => 5990.03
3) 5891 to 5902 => 5895.62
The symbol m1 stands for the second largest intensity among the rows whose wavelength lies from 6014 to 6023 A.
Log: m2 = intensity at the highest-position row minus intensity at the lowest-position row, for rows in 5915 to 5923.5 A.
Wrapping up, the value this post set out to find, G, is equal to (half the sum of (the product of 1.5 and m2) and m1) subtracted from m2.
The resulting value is -46.4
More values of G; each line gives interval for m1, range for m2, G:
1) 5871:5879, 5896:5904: -44.2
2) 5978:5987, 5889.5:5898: -43.2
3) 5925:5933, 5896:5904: -44.0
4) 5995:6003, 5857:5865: -45.0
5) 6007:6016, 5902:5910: -46.3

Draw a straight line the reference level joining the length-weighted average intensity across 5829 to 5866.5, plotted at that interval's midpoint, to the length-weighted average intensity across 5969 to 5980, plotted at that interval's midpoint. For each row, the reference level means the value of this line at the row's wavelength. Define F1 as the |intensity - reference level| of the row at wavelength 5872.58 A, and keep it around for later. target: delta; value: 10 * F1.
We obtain 22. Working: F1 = 2.2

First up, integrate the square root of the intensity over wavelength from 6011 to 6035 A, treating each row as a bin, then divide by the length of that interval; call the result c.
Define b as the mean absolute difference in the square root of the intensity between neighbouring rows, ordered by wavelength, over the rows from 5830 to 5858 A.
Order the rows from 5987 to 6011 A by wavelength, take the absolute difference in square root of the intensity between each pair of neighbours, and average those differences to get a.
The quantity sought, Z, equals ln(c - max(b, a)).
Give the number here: 2.24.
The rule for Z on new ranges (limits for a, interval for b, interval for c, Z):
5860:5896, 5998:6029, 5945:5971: 2.25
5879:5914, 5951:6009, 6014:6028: 2.23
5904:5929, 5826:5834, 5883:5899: 2.19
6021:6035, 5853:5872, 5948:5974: 2.26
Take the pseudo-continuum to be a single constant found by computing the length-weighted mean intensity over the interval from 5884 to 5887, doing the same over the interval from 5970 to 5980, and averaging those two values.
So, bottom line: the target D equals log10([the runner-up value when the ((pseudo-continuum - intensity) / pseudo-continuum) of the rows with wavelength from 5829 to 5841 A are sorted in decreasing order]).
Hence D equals -2.2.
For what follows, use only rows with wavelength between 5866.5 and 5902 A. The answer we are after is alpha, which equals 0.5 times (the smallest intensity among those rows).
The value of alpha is 33.4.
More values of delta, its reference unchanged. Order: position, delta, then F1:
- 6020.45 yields 19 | 1.9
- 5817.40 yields 78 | 7.8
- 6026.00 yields 11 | 1.1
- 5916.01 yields 31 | 3.1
